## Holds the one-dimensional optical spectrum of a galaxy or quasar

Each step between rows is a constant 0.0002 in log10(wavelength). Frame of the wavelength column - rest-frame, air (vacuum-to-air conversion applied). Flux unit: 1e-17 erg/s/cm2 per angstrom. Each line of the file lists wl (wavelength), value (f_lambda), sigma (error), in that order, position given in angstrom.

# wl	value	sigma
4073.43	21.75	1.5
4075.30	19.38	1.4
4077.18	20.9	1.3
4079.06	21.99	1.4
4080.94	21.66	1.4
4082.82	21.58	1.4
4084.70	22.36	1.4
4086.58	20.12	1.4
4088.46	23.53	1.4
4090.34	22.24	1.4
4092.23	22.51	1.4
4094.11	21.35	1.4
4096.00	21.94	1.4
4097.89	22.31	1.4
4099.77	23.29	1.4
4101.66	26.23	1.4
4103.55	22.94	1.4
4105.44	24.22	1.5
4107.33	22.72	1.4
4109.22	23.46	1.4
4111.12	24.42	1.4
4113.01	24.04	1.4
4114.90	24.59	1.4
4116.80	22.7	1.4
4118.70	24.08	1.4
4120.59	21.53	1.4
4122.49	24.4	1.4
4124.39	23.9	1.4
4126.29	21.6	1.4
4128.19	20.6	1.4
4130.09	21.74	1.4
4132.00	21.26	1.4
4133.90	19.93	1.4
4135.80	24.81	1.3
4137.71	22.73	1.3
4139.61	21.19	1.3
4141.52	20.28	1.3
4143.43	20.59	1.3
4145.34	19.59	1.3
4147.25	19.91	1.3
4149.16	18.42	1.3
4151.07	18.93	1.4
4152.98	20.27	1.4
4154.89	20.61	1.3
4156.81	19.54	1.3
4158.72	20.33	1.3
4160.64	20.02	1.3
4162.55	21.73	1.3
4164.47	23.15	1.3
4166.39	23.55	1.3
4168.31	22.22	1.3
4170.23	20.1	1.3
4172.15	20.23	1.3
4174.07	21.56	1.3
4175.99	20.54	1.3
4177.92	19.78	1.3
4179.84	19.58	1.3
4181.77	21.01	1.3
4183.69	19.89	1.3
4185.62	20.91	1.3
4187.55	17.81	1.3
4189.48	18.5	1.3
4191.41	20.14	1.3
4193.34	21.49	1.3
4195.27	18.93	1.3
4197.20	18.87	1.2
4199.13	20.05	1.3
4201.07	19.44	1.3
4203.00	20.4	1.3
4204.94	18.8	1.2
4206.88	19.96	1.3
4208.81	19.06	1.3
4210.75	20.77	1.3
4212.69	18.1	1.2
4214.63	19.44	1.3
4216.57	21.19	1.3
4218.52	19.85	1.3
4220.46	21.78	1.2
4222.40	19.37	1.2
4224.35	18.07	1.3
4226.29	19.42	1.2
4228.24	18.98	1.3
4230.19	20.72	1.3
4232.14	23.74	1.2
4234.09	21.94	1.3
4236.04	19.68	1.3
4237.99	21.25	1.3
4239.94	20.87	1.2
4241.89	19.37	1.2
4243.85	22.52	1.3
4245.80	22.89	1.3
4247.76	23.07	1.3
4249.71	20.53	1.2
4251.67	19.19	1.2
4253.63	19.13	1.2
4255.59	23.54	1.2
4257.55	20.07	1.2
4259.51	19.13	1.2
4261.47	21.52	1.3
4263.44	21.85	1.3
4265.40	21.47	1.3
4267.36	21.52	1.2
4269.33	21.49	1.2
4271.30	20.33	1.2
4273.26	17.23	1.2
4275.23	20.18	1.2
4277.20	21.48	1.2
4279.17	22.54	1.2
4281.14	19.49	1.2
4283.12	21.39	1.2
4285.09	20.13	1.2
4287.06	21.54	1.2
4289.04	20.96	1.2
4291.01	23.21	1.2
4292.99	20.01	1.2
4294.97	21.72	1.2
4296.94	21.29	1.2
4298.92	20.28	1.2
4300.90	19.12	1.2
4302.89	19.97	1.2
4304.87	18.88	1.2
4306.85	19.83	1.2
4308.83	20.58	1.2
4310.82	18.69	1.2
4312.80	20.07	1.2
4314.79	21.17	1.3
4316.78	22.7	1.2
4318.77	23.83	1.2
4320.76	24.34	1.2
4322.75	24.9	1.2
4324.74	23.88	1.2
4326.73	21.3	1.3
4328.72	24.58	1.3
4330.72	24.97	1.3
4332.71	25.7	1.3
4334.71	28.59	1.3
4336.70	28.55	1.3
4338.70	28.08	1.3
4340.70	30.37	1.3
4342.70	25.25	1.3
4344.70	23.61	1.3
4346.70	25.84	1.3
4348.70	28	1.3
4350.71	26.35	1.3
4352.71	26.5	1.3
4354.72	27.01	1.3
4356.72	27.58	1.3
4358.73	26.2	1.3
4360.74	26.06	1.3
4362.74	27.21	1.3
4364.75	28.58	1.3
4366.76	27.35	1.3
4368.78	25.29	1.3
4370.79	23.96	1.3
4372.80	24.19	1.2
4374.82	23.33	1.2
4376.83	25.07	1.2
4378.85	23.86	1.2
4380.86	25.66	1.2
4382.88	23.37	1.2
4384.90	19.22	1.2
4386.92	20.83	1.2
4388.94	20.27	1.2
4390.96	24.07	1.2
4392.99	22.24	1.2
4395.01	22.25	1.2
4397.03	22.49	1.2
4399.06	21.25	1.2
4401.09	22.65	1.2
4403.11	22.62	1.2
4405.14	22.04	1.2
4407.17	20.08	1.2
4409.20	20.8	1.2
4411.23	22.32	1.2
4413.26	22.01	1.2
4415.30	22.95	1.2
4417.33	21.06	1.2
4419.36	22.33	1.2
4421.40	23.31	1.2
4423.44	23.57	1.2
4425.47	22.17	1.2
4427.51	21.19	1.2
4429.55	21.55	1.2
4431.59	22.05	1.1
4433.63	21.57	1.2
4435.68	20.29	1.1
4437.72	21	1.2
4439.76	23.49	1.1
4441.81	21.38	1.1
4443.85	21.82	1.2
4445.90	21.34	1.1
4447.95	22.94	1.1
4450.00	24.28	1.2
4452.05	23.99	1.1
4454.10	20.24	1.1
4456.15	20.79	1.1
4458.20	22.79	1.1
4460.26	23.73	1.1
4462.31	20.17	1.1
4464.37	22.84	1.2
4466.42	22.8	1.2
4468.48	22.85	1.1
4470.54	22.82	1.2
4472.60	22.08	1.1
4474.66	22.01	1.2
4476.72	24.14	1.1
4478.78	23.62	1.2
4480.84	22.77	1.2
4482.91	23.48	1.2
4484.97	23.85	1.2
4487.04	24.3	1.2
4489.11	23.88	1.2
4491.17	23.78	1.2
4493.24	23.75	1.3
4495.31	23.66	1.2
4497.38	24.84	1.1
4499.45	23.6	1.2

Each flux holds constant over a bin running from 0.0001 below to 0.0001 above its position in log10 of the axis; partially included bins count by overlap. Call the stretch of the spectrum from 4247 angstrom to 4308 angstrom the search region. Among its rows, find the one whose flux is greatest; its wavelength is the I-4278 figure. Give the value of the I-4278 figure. 4255.59 angstrom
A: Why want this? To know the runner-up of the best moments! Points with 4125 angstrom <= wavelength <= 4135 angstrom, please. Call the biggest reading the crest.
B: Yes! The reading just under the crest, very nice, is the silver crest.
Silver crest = 21.6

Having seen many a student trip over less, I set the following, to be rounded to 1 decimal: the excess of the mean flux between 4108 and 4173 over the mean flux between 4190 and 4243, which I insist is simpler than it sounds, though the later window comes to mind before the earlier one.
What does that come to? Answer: 1.6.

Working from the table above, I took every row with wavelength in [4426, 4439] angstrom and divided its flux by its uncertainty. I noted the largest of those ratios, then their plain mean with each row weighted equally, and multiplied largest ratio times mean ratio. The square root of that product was 19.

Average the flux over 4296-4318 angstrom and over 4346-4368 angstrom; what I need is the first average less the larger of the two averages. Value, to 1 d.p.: -6.7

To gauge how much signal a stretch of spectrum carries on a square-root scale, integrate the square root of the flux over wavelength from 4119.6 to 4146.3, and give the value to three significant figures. 124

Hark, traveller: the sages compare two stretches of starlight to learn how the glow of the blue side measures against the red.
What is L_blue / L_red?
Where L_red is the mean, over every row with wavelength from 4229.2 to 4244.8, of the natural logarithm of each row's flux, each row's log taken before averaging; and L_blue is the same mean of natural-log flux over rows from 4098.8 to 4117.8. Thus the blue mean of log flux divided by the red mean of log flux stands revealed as 1.038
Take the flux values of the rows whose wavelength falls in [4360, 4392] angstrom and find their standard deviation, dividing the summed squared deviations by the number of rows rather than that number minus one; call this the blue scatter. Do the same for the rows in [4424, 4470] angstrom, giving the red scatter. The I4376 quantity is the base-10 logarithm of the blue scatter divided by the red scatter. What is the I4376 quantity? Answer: 0.32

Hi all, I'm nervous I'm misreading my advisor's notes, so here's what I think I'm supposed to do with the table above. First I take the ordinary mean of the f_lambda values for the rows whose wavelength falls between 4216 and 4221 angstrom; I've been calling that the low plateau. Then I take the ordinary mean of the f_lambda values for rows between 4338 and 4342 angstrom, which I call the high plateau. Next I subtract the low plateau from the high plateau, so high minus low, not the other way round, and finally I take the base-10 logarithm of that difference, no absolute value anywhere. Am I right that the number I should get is 0.9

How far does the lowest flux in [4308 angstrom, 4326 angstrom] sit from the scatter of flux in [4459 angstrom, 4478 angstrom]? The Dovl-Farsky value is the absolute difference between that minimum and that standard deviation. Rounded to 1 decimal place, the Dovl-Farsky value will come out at 17.6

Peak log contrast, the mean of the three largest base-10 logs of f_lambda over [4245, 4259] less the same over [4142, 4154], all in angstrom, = 0.058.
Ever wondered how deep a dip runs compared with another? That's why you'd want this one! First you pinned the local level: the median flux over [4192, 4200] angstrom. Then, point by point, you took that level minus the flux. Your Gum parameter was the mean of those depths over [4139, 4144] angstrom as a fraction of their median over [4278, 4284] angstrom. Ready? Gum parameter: 0.6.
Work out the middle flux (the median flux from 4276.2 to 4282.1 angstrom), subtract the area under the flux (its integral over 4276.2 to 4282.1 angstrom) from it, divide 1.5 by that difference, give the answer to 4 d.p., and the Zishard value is -0.0145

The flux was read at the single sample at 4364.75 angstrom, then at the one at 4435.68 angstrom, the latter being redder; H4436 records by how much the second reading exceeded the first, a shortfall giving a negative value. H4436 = -8.3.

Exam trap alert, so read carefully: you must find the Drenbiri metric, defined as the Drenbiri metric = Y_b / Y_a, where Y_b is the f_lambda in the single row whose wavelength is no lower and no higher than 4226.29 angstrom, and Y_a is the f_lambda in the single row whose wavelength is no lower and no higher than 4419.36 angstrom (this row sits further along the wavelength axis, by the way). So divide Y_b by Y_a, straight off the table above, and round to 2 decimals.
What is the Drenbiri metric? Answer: 0.87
